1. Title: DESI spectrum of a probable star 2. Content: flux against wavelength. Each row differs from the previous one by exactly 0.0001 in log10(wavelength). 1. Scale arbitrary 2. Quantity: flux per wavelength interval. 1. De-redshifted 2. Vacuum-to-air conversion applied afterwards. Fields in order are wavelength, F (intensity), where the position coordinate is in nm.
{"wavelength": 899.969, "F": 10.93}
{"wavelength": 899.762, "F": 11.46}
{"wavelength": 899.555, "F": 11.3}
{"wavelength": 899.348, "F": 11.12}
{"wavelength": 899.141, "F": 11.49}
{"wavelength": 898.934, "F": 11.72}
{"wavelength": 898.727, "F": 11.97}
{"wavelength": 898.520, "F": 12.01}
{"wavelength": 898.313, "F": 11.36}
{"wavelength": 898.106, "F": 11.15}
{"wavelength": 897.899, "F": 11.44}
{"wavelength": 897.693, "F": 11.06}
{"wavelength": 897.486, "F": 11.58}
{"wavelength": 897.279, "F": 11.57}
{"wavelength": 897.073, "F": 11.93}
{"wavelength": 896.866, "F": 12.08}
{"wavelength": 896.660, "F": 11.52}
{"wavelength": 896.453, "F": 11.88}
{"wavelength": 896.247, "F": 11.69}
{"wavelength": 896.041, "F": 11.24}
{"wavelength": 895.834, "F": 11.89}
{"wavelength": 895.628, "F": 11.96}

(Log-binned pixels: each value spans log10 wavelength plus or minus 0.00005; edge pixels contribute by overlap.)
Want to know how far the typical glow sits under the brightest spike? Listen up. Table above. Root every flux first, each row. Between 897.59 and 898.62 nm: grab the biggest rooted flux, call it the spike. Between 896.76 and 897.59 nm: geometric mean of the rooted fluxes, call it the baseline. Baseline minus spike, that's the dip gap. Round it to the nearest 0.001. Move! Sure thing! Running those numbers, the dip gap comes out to -0.032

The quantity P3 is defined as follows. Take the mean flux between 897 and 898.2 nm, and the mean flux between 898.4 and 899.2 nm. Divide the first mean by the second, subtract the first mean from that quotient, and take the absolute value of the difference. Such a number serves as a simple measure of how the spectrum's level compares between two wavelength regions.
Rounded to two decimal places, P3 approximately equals 10.48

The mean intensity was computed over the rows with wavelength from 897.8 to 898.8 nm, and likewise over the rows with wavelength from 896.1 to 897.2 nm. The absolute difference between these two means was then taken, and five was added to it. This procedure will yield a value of 5.23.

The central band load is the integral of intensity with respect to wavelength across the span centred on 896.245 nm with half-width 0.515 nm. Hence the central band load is 12.0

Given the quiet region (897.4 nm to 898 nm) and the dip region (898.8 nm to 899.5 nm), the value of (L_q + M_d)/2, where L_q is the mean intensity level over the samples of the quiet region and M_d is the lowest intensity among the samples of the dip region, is 11.24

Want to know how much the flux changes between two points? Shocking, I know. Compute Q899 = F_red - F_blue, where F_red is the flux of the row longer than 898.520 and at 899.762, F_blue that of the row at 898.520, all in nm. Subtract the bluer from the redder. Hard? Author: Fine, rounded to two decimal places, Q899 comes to -0.55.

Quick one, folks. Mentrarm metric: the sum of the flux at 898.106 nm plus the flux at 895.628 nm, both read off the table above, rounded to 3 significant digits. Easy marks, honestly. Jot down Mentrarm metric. 23.1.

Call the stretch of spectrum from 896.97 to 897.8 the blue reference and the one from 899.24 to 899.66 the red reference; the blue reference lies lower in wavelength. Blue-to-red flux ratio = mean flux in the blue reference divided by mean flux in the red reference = 1.03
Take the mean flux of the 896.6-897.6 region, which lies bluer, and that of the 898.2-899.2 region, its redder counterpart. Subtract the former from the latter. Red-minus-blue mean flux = -0.03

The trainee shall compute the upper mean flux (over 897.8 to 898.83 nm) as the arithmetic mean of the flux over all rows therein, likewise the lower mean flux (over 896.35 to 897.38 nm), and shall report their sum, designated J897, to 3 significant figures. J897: 23.4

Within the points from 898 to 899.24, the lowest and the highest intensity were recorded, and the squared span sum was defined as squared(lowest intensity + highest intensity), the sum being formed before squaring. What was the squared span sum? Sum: 536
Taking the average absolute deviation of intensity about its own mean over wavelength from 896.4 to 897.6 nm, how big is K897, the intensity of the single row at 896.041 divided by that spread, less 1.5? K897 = 54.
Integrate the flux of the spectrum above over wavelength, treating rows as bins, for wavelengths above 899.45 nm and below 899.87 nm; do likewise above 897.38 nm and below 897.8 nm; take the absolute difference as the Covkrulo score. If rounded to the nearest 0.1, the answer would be 0.0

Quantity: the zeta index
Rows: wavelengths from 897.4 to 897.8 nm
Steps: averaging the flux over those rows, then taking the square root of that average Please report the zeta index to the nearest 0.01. 3.36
